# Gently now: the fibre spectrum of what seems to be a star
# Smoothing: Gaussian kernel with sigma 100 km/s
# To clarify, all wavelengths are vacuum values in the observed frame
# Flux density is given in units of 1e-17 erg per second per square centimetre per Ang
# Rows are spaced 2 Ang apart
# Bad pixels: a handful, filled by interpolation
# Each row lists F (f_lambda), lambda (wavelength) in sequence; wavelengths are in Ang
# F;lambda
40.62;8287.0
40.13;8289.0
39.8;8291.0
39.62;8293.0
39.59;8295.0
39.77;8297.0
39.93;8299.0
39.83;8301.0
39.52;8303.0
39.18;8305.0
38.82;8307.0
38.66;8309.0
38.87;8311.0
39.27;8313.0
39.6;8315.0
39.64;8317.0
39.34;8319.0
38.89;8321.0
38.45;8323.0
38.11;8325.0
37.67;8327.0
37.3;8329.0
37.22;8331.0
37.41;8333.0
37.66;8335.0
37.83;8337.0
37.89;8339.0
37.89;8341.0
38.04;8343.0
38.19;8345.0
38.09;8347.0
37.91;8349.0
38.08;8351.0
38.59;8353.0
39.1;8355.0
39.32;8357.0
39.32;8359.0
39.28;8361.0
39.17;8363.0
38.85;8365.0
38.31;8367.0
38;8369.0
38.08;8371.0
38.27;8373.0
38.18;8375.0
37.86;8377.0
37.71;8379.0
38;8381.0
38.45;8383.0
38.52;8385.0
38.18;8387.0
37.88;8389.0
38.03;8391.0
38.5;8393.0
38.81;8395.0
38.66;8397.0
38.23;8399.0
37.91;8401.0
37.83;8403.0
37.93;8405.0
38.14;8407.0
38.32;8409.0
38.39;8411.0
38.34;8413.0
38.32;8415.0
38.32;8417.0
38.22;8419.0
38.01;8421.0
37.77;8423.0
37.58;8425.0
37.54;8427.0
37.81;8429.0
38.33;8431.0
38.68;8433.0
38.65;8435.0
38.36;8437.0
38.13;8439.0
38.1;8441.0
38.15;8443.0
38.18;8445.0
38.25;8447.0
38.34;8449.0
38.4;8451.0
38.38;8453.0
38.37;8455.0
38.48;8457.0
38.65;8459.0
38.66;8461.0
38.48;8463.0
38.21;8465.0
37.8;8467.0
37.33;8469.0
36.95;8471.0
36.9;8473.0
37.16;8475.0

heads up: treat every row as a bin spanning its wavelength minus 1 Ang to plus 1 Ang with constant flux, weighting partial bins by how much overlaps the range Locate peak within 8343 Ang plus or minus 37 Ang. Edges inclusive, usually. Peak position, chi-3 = 8317.0 Ang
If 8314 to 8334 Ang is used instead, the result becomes 8317.0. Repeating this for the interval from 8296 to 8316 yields 8299.0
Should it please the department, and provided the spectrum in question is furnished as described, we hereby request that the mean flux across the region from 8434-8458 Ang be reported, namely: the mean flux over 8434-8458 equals 38.32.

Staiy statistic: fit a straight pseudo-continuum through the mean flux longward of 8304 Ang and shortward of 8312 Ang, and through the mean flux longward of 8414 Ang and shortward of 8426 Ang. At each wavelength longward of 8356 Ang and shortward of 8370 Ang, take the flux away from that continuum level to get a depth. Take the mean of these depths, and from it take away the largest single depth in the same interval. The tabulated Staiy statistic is -0.85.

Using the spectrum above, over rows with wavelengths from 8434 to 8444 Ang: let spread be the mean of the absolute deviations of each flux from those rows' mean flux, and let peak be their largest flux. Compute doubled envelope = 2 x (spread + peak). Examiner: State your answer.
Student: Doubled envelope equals 77.7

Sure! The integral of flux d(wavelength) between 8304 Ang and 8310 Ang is 233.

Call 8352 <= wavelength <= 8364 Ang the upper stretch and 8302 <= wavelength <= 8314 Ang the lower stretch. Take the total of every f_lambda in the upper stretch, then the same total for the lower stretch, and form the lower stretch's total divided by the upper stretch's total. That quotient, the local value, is 1.00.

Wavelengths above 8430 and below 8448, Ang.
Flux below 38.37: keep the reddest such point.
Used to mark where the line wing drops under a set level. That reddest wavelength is 8447.0 Ang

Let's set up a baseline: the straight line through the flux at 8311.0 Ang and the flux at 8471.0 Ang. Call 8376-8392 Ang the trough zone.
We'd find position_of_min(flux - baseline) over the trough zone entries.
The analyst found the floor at 8379.0 Ang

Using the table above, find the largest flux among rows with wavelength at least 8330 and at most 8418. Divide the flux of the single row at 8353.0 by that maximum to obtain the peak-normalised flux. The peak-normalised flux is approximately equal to 0.981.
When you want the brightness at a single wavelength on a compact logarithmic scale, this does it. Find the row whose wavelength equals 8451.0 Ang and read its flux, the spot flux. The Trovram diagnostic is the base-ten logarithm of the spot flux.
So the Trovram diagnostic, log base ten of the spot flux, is 1.58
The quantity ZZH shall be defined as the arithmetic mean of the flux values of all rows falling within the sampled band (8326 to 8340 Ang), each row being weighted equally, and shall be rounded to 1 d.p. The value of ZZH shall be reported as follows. 37.6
